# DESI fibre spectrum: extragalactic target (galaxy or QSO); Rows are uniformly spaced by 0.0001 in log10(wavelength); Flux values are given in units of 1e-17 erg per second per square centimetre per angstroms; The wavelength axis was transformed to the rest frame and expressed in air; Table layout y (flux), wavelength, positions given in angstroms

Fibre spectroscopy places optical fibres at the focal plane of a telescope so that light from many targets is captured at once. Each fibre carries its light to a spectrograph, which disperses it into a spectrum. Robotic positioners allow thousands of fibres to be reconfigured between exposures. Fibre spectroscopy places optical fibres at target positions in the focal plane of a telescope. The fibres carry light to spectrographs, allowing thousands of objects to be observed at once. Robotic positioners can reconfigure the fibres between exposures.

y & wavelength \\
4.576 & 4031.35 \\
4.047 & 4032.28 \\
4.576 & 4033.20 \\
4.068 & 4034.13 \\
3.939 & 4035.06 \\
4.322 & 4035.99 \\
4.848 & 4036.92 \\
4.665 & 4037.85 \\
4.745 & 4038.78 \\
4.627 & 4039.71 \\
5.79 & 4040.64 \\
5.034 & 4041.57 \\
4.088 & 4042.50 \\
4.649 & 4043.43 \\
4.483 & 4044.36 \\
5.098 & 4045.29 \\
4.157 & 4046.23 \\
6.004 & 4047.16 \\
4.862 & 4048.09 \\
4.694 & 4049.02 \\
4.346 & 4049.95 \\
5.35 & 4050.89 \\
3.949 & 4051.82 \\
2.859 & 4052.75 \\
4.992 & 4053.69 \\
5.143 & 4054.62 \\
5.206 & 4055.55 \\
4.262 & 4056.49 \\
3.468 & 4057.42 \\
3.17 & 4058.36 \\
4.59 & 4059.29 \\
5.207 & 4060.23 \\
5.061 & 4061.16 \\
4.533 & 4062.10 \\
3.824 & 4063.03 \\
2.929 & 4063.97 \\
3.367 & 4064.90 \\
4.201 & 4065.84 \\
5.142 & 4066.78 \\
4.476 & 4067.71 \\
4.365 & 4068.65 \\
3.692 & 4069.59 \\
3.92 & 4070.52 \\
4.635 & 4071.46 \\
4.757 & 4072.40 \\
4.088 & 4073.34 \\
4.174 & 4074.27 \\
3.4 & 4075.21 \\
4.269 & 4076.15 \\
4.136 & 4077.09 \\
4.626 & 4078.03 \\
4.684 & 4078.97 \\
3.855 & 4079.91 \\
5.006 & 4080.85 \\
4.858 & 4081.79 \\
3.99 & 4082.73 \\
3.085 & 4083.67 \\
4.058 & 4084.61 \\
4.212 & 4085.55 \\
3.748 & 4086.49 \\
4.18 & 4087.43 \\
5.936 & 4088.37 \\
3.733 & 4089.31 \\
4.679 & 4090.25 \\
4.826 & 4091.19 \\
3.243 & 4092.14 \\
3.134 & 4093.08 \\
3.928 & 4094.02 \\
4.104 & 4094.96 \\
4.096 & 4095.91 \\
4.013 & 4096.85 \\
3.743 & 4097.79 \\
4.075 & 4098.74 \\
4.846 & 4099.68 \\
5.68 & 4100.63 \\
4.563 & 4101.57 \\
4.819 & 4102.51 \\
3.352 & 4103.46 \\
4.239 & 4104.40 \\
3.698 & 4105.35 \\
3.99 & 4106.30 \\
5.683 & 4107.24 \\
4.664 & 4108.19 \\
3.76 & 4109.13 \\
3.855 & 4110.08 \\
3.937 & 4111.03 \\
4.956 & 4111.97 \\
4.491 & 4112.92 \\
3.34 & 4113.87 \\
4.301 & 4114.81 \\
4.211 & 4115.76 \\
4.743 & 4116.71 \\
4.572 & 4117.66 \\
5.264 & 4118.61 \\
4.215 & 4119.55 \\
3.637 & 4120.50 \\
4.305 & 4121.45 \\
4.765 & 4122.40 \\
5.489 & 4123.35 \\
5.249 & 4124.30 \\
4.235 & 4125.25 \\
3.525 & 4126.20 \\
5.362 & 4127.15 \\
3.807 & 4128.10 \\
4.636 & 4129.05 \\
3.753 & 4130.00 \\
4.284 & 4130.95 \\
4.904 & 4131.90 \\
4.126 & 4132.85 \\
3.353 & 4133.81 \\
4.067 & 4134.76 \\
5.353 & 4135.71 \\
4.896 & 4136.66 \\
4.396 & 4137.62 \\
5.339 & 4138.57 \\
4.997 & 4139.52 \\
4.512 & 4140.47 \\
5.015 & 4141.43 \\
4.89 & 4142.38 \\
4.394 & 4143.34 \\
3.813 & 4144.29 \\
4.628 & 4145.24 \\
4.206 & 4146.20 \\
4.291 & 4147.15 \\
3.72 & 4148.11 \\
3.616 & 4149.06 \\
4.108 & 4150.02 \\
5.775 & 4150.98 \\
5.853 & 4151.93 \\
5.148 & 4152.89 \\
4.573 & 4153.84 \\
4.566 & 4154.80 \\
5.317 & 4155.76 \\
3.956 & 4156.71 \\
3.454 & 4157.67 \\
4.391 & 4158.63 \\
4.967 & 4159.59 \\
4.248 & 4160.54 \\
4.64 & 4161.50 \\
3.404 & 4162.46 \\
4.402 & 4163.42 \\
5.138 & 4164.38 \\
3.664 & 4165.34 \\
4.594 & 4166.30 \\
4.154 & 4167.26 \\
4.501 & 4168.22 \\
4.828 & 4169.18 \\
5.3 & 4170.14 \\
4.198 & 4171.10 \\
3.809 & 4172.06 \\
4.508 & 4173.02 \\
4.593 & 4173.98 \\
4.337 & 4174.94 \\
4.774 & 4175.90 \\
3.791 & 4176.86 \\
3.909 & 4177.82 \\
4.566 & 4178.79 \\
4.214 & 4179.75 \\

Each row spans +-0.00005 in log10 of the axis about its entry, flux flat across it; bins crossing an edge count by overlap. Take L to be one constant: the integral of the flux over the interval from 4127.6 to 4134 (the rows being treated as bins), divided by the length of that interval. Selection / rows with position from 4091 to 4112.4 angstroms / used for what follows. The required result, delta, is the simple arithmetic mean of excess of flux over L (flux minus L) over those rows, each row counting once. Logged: 0.07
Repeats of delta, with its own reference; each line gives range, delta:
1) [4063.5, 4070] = -0.14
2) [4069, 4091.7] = 0.11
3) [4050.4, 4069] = 0.14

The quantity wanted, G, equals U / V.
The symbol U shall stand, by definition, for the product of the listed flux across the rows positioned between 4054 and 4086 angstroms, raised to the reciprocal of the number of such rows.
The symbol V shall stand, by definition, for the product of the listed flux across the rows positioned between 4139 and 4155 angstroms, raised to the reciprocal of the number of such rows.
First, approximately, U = 4.20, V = 4.55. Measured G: 0.92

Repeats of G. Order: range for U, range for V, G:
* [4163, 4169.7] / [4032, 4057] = 0.97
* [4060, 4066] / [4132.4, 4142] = 0.89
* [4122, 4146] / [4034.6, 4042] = 0.96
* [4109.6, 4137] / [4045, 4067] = 1.00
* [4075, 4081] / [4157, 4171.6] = 0.98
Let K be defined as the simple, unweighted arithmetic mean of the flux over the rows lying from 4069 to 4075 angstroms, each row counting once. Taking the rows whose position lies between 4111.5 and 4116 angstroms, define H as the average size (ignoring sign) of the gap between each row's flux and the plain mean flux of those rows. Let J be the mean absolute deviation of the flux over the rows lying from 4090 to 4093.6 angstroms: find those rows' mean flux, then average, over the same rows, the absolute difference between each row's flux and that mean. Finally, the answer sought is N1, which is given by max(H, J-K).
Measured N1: 0.387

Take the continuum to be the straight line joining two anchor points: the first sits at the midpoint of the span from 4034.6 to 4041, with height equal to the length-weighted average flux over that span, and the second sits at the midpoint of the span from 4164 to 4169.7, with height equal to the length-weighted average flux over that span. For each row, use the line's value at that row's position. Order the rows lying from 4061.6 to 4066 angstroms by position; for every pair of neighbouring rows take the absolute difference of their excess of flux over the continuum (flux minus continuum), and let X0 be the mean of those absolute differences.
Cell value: 0.72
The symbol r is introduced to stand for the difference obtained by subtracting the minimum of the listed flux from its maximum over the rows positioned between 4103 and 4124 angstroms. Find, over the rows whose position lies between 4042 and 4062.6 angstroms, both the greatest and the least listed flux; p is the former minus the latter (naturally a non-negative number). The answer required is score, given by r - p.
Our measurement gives -0.8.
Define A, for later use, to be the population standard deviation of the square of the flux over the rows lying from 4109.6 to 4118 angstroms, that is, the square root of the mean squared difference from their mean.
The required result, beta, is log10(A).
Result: 0.59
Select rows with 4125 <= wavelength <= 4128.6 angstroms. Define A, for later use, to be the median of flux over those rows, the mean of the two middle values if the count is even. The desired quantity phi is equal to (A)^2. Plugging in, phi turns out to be 16.2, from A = 4.02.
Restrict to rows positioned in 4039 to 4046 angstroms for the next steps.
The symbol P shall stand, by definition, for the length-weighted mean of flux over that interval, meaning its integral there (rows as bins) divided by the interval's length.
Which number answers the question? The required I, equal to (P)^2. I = 23.0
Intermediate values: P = 4.80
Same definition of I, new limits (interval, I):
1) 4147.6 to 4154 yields 22.0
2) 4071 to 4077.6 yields 17.7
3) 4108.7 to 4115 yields 16.7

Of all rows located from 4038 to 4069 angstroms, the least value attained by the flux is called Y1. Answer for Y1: 2.859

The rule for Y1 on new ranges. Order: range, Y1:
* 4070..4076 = 3.4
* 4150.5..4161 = 3.454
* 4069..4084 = 3.085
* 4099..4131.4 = 3.34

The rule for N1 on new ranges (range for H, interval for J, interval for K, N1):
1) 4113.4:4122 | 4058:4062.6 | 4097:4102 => 0.388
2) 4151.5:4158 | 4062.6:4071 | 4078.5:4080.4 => 0.638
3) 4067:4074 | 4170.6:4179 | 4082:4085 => 0.322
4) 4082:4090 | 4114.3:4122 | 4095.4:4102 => 0.494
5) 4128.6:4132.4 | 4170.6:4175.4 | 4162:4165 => 0.376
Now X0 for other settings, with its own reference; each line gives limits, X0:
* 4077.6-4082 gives 0.55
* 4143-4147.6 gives 0.48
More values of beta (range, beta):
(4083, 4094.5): 0.84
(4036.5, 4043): 0.68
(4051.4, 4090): 0.77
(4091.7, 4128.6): 0.77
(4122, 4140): 0.77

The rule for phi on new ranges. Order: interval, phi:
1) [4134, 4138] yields 21.6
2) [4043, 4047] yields 20.8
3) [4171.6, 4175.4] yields 19.6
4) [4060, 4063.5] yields 23.0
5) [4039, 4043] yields 23.3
